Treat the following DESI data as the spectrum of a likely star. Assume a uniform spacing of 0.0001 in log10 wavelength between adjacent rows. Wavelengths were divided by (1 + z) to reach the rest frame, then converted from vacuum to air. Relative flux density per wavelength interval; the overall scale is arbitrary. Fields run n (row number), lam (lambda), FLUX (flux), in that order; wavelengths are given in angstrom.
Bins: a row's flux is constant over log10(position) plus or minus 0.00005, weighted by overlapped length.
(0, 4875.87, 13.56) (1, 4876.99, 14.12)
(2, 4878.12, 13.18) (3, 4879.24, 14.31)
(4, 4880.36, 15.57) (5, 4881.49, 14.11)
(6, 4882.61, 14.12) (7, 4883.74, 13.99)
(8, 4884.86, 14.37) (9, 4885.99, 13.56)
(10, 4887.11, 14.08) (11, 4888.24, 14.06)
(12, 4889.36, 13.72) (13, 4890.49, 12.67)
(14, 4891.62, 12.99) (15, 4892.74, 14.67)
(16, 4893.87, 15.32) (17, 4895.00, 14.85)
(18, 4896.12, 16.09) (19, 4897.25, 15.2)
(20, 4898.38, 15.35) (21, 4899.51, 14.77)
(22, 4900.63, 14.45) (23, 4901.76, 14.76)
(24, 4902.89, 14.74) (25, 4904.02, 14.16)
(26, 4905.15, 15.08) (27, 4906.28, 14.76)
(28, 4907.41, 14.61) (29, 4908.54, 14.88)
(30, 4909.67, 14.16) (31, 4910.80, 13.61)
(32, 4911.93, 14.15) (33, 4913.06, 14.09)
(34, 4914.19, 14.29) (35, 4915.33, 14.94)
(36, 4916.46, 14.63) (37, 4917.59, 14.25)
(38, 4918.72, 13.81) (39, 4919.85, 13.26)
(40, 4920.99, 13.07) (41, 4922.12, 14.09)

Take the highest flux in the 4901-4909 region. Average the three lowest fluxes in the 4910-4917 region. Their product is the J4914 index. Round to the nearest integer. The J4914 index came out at 210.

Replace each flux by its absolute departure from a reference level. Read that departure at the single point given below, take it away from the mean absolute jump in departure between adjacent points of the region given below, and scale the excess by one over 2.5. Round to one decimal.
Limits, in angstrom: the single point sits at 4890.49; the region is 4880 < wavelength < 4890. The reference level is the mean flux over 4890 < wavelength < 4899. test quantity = -0.7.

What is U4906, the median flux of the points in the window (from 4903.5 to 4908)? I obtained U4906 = 14.7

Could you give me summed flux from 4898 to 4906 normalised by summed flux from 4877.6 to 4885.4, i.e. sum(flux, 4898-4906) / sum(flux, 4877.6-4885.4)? 1.04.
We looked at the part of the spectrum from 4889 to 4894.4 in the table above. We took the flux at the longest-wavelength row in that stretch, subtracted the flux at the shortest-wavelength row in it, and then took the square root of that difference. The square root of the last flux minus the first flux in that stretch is 1.26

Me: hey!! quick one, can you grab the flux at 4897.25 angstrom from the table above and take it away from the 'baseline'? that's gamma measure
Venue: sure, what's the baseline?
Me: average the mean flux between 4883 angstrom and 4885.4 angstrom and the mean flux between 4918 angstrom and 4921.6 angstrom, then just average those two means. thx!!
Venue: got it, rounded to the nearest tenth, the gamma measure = -1.4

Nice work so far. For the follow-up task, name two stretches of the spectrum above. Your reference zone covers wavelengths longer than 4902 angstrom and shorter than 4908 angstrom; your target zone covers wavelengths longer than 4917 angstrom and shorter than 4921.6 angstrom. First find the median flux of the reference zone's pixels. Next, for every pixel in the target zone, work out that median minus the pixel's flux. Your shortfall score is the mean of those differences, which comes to 1.1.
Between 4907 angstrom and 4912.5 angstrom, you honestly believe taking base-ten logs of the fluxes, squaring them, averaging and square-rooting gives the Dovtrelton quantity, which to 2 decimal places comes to 1.15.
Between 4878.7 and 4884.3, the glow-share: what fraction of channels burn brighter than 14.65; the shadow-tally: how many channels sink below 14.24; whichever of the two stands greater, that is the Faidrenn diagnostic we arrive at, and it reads 3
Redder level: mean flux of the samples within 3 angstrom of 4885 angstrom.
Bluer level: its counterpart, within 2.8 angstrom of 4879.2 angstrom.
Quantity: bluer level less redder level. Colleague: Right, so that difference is 0.2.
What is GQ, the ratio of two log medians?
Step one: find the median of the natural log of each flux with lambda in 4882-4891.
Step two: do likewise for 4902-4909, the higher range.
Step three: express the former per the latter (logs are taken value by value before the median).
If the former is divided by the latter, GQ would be 0.98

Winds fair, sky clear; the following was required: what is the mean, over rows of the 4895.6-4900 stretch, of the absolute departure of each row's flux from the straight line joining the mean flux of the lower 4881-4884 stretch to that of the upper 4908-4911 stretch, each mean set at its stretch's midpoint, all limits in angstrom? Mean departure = 1.2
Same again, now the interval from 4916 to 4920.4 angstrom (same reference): 0.5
